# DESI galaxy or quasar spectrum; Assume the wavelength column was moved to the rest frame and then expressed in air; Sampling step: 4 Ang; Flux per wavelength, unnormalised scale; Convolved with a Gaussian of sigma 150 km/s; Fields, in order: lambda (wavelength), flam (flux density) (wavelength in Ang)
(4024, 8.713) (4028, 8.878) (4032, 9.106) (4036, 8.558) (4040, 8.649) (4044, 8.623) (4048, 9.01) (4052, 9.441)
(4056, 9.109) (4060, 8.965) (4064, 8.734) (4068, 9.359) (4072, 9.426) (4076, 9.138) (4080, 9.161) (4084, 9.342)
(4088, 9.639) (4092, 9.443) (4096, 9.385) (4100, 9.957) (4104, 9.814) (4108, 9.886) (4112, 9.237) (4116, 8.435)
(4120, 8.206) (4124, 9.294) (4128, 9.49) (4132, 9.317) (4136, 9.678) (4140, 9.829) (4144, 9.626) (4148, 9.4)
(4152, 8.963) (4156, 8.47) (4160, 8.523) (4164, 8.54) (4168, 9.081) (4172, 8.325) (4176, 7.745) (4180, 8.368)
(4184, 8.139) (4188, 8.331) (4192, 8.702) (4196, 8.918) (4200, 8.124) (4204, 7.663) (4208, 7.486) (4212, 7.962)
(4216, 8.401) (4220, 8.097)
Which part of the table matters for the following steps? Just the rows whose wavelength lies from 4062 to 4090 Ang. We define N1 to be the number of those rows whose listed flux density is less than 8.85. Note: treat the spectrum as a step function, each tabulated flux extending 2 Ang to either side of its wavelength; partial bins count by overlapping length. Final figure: 1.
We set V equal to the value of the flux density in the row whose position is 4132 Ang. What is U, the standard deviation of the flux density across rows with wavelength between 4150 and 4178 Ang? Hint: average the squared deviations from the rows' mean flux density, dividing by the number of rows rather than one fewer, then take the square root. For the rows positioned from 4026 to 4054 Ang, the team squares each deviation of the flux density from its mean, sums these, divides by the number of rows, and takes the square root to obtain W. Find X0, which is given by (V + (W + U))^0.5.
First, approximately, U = 0.41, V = 9.317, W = 0.29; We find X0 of 3.165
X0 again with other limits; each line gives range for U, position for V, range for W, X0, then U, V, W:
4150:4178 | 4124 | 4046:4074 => 3.154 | 0.41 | 9.294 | 0.25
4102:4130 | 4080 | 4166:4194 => 3.186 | 0.60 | 9.161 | 0.39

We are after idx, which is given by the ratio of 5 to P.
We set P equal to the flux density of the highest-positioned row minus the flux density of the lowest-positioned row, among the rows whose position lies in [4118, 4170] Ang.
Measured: 6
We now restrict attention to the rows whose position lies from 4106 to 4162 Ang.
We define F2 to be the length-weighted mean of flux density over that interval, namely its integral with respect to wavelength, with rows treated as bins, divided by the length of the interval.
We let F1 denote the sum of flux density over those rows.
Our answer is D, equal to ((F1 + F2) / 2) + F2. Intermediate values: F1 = 128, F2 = 9.17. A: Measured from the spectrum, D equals 78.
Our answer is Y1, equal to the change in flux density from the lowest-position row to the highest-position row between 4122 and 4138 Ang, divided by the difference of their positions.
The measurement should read 0.03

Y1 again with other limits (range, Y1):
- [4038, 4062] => 0.02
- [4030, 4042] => -0.06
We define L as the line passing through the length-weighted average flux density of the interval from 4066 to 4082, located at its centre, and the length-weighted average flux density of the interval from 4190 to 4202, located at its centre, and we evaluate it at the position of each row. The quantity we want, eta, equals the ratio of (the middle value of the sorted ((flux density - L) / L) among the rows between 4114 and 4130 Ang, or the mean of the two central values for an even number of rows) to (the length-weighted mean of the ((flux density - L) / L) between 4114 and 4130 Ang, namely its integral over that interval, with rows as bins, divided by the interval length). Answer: 1.02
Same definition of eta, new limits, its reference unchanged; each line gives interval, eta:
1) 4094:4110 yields 1.18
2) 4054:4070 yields 1.09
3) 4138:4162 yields 1.16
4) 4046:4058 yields 1.27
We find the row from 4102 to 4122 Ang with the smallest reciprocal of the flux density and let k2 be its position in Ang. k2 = 4108 Ang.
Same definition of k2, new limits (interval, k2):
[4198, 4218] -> 4216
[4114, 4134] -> 4128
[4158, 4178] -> 4168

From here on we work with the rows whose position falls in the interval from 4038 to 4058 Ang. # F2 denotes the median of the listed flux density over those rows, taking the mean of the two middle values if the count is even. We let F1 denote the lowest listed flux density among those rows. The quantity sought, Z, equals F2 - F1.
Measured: 0.4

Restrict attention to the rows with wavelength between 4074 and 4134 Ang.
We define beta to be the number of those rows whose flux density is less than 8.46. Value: 2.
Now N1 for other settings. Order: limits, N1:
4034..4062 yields 3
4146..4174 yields 4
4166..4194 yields 6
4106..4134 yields 2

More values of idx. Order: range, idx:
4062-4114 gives 10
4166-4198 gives -31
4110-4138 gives 11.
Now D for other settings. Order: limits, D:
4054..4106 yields 75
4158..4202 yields 59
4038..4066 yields 45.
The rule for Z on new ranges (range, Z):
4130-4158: 0.9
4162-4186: 0.6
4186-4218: 0.7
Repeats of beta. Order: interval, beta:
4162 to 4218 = 10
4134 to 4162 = 0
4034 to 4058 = 0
